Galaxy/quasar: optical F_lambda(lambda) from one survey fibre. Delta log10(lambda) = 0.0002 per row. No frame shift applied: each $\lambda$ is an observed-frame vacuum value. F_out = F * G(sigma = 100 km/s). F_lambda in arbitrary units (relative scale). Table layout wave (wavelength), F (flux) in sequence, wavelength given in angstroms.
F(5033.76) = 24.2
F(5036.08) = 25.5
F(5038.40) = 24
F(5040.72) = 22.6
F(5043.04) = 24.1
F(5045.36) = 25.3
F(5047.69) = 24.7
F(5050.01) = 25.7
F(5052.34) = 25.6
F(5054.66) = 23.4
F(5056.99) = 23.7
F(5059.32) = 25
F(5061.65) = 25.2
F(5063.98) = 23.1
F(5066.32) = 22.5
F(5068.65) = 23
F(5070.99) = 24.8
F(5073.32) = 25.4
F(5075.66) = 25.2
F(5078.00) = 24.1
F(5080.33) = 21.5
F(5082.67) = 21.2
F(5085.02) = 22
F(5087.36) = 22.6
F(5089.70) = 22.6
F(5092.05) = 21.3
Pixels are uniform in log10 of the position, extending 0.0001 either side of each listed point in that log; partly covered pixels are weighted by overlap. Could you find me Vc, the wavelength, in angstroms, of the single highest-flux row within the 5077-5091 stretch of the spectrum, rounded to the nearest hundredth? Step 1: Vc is 5078.00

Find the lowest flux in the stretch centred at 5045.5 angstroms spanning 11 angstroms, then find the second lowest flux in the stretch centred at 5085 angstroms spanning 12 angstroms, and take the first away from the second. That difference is -1.1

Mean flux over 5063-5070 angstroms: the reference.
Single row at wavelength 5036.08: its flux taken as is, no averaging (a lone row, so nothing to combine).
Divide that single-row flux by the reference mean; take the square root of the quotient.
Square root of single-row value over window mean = 1.056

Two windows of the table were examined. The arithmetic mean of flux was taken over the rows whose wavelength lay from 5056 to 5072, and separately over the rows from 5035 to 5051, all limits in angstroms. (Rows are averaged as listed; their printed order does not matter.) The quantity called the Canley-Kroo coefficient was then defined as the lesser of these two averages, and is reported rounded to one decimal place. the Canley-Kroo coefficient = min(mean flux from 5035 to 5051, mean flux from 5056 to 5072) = 23.9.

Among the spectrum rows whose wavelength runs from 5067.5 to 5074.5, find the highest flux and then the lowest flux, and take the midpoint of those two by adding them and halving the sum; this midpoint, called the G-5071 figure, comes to 24.2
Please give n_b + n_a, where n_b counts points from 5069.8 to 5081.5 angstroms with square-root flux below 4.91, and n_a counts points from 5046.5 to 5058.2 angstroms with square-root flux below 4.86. 3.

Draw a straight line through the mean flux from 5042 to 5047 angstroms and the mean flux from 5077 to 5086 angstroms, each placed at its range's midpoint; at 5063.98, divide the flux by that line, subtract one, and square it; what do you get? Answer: 0.0001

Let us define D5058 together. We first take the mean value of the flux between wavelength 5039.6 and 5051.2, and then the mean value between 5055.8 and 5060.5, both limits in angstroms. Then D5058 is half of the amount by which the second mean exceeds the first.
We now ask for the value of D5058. -0.1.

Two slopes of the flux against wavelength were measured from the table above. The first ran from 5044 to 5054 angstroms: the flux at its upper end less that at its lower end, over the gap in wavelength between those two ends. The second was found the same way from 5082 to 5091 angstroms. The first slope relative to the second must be 0.22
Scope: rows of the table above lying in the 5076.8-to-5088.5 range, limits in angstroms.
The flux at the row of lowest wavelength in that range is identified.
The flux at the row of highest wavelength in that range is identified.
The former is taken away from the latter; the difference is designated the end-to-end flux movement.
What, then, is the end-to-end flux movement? -1.5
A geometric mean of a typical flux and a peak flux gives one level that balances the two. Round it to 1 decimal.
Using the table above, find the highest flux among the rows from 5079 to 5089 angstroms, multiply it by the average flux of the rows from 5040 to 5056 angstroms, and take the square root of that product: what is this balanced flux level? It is 23.5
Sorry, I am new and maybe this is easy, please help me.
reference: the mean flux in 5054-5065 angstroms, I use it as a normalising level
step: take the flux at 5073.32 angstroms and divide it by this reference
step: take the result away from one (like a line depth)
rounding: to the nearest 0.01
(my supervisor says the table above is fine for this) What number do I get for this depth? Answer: -0.05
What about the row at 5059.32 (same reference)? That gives -0.04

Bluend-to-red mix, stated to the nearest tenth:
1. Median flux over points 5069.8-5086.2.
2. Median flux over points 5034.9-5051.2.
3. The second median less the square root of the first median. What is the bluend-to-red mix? 19.8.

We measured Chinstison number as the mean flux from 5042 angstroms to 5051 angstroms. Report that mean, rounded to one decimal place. 25.0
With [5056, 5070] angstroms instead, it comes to 23.8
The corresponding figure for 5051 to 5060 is 24.4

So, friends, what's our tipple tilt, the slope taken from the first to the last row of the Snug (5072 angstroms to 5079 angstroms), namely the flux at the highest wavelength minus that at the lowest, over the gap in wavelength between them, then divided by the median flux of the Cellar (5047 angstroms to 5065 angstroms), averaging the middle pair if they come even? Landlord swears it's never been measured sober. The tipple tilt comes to -0.011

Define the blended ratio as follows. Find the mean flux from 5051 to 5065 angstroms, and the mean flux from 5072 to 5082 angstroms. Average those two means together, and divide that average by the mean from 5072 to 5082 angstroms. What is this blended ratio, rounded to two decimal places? 1.01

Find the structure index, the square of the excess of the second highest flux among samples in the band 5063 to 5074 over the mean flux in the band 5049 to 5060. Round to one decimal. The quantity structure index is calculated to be 0.0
